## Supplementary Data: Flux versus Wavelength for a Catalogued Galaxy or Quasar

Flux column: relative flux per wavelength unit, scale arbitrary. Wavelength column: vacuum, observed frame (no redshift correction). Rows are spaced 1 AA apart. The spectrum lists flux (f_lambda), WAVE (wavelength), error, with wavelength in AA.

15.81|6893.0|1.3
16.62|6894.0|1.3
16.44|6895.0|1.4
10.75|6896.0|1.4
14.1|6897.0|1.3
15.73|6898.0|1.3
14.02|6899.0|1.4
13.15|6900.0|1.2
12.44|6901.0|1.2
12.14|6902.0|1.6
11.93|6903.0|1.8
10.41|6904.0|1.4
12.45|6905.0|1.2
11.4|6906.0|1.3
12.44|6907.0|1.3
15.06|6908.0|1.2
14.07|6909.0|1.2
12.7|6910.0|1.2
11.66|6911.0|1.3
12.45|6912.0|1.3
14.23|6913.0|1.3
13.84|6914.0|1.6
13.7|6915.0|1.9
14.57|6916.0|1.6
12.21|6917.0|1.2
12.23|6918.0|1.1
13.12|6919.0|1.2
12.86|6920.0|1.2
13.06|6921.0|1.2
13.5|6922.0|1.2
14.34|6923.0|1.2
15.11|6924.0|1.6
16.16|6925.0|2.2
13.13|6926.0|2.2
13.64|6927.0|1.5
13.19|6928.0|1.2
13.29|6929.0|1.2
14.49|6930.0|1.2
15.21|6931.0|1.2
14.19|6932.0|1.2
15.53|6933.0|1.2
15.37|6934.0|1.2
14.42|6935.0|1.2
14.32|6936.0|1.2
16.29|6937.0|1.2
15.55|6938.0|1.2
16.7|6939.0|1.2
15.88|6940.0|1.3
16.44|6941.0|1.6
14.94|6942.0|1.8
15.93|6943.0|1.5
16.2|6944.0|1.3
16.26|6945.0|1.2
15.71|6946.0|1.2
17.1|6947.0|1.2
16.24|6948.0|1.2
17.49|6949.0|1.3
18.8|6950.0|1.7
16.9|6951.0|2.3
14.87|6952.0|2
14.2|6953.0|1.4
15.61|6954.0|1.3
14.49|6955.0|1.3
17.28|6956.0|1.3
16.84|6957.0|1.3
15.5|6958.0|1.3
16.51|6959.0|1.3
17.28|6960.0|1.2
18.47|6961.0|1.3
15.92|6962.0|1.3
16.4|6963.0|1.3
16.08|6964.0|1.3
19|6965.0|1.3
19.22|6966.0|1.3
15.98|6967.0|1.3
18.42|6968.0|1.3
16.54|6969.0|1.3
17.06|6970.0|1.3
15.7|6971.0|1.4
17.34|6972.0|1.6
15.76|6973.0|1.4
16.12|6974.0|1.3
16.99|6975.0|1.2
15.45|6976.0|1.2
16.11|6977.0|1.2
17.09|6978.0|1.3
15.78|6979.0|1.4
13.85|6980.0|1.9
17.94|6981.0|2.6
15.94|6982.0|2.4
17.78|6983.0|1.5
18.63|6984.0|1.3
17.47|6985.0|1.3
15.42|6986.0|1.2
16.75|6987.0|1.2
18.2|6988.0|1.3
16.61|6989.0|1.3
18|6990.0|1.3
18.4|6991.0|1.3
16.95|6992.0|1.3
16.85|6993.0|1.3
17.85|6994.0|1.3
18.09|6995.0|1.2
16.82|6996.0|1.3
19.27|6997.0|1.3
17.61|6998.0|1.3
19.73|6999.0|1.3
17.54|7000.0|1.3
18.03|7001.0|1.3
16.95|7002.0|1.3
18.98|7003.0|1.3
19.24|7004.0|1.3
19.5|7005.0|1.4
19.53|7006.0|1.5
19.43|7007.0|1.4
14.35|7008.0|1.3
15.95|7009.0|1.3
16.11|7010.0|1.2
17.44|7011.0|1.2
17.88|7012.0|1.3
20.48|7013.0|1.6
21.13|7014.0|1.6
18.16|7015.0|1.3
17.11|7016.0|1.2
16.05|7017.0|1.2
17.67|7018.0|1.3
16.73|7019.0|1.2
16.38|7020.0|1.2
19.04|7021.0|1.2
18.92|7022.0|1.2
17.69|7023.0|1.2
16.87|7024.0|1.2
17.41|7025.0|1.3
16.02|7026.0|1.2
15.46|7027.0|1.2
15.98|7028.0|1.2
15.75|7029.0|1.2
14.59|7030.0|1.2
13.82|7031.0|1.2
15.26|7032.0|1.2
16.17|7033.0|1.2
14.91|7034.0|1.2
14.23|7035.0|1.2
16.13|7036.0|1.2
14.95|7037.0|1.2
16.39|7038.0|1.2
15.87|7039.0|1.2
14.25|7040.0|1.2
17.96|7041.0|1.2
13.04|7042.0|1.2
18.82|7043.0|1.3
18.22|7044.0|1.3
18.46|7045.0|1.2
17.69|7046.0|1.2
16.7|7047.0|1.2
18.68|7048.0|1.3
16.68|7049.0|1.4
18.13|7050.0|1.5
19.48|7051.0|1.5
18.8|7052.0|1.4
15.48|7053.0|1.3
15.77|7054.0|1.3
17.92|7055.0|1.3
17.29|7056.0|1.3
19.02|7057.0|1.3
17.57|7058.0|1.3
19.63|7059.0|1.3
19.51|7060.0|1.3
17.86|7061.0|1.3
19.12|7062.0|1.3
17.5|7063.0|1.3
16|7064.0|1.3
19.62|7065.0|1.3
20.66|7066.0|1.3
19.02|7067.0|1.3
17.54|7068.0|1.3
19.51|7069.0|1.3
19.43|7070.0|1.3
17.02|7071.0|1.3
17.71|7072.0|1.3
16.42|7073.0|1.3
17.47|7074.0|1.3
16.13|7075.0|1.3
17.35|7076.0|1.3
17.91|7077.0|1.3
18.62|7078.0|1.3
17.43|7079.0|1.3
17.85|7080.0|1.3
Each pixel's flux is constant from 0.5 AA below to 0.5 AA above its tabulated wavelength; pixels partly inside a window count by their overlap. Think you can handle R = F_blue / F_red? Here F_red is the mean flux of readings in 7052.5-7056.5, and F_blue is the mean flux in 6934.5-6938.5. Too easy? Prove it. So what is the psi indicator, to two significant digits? 0.91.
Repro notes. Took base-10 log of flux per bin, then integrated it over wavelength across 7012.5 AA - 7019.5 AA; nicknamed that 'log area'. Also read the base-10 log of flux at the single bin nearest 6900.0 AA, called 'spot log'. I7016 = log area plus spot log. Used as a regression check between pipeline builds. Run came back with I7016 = 10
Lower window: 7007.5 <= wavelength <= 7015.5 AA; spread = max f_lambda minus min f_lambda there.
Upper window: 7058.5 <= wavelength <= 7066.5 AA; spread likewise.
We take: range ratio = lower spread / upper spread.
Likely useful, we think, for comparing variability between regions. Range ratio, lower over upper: 1.5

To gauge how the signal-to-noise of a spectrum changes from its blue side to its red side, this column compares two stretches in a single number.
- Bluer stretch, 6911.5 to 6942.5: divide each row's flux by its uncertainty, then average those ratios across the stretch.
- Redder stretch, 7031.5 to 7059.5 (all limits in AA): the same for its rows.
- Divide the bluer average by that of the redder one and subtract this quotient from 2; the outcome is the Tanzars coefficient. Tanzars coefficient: 1.19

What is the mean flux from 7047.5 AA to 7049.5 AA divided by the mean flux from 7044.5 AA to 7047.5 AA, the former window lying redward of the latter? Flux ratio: 1.00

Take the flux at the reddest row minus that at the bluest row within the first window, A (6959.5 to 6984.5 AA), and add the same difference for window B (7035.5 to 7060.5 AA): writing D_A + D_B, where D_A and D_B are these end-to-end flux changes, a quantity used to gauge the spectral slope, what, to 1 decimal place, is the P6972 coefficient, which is 4.7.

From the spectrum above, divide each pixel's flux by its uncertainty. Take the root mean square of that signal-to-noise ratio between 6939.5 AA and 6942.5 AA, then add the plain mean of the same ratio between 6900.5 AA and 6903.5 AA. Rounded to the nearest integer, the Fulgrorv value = 19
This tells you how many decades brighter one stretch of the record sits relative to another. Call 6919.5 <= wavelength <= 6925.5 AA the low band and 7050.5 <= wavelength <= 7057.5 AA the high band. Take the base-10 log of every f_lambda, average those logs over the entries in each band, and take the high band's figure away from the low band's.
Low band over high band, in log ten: -0.10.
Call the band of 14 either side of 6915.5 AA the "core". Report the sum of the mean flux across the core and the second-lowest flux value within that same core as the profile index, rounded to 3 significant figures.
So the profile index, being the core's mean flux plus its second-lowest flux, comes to 24.6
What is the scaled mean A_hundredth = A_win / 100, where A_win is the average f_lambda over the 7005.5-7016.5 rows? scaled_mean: 0.180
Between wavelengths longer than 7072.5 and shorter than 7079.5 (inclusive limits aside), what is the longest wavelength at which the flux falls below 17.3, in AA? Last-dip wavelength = 7075.0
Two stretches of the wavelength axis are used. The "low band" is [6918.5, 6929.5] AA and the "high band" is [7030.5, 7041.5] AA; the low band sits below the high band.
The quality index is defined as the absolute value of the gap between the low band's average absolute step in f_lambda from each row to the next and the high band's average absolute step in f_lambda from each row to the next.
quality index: 0.70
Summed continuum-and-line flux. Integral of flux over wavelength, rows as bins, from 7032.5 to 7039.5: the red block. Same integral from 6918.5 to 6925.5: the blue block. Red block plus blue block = 207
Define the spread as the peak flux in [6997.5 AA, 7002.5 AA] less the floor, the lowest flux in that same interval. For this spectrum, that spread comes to 2.78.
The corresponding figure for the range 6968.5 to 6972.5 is 1.64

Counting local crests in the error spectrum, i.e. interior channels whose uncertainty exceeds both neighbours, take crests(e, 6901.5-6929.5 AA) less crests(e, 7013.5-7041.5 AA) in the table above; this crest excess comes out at 0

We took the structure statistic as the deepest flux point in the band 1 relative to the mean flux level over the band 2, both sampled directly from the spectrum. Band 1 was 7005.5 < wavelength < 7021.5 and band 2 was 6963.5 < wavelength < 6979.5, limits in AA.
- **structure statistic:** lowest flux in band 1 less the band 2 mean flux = -2.4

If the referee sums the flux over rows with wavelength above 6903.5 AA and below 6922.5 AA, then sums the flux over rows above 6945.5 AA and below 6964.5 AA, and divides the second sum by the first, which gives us 1.27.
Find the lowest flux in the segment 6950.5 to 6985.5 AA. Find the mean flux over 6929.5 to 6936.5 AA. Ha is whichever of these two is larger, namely 14.8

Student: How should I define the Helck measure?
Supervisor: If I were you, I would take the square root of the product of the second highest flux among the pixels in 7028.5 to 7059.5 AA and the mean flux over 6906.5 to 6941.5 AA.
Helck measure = 16.6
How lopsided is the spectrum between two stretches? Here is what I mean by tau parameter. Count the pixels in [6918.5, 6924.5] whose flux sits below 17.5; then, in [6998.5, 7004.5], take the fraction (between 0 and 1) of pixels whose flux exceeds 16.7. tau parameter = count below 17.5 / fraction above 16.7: 6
